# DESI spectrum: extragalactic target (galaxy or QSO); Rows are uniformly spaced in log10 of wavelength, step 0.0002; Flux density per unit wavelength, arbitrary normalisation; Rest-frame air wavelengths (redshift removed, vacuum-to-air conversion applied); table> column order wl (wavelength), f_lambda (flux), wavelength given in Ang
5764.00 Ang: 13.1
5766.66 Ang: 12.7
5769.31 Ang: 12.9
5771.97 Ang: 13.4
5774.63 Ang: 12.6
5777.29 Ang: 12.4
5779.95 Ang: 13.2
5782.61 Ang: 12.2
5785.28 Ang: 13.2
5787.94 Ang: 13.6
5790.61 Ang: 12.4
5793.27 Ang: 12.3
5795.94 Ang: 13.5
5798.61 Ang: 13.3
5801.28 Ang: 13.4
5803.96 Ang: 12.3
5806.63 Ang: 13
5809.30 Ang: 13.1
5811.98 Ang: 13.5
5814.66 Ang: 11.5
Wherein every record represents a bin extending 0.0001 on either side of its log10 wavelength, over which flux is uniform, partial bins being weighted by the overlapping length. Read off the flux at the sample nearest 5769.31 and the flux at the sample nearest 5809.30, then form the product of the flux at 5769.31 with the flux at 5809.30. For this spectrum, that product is 169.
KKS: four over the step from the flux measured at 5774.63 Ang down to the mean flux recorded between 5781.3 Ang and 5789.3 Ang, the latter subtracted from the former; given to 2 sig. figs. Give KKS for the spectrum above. -10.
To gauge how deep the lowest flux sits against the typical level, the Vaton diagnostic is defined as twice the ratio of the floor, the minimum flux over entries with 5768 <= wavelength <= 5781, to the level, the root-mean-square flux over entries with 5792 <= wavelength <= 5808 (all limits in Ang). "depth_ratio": 1.91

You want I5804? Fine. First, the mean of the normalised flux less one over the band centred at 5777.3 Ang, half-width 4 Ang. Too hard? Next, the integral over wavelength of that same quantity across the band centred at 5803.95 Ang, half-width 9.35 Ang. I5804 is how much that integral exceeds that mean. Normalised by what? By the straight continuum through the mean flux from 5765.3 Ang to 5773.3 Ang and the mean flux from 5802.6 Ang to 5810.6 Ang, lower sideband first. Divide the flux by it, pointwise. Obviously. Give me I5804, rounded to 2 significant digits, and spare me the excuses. 0.52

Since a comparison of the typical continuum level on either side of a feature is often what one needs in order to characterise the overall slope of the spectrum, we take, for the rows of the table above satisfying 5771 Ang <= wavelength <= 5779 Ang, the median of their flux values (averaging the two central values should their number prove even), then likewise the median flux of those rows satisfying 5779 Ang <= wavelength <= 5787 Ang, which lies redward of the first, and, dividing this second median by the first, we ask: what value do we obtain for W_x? 1.05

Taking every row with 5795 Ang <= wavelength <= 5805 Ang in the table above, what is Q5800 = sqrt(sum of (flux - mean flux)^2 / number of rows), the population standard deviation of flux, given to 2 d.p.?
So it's 0.48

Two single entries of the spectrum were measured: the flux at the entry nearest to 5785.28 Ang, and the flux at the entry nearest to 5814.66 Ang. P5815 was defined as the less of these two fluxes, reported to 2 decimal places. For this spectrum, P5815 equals 11.50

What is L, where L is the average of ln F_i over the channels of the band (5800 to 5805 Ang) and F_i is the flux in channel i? 2.55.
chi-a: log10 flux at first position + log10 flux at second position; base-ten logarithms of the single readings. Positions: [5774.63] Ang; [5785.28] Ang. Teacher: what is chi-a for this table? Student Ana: 2.22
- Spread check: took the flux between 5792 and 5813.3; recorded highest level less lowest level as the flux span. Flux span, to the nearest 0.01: 1.20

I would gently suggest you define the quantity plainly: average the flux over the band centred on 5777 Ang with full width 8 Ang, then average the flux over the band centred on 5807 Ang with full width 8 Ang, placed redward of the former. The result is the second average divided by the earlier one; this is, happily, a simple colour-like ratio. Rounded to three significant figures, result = 1.01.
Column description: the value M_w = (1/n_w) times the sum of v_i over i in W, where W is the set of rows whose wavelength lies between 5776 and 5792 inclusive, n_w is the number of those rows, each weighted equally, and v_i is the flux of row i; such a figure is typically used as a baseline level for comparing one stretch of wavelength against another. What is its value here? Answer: 12.8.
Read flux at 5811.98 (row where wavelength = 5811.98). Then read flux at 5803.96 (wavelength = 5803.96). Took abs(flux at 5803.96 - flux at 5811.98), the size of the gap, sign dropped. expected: 1.2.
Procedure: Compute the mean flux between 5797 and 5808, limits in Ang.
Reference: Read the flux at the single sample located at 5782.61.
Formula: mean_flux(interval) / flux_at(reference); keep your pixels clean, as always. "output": 1.07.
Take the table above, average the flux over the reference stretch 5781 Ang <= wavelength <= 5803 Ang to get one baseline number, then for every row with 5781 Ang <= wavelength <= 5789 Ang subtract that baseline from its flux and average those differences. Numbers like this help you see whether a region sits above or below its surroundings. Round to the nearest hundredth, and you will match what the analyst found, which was 0.01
